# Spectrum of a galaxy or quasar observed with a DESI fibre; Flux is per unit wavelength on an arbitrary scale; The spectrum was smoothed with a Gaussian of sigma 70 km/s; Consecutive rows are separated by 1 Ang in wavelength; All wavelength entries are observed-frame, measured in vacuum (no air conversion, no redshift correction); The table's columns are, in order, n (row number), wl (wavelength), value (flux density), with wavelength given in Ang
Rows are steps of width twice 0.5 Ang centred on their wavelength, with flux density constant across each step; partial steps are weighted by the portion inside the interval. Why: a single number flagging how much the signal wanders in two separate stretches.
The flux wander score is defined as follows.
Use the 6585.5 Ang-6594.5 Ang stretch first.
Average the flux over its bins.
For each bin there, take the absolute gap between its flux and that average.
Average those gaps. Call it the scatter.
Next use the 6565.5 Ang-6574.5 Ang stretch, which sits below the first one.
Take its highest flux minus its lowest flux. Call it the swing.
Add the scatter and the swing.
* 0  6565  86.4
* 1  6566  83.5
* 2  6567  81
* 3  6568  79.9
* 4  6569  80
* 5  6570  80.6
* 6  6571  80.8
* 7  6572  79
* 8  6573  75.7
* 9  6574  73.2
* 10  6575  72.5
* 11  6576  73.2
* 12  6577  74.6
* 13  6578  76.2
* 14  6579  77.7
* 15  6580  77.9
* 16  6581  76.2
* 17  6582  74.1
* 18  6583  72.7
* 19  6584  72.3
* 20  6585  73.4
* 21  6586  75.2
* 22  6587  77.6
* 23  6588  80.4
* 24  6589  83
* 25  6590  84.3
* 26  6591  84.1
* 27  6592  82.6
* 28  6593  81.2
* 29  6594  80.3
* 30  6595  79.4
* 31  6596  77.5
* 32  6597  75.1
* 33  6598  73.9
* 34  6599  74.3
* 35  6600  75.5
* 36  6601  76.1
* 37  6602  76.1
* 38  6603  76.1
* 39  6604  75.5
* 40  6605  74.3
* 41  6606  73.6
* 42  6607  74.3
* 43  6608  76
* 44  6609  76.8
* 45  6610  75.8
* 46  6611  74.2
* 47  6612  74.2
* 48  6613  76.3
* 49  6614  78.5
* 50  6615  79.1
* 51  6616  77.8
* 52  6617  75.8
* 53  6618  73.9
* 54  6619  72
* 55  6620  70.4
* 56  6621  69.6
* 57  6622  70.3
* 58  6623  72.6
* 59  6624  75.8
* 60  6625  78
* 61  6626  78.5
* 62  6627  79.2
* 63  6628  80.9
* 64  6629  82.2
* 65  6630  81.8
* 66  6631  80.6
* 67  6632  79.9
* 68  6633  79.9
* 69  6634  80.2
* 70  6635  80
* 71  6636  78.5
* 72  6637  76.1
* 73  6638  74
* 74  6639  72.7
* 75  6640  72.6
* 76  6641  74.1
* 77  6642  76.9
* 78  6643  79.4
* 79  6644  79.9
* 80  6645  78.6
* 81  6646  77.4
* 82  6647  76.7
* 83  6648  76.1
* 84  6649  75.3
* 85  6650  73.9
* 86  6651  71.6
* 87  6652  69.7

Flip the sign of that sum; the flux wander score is -12.6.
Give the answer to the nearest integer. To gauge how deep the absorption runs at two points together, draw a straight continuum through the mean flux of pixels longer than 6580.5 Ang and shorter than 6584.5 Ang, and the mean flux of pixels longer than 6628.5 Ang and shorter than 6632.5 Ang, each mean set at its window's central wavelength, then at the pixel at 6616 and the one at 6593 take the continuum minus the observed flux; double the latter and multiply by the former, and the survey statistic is -13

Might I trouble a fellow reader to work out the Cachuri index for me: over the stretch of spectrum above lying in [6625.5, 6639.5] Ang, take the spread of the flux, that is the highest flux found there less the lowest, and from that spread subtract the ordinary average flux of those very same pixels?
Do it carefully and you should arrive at -69.4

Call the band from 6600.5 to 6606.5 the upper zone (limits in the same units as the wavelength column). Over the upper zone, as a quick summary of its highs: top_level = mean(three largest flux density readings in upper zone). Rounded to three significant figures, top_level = 76.1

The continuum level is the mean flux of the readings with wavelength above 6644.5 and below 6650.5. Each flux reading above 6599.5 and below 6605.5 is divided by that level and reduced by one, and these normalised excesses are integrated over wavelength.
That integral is -0.06 Ang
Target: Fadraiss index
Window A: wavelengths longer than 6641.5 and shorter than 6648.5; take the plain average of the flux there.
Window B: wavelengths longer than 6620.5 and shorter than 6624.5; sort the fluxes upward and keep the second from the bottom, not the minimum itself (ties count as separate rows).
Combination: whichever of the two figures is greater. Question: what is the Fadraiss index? 77.9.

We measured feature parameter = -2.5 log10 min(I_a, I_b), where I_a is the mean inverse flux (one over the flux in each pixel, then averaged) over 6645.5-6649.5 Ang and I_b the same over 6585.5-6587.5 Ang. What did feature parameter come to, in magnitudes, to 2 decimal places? 4.71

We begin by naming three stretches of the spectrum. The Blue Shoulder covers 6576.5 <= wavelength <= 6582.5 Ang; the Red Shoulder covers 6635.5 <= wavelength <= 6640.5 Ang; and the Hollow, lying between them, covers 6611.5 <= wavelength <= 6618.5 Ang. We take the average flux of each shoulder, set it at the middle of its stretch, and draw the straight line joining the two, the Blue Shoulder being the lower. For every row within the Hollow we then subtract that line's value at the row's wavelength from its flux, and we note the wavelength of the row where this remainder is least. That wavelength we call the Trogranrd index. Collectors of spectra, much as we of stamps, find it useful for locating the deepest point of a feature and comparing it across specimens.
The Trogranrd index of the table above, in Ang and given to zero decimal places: 6618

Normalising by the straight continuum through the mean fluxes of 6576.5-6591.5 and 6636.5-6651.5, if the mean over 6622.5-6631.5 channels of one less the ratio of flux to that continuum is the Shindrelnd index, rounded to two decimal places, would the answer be -0.04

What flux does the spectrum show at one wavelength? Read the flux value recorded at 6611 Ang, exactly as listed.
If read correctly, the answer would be 74.2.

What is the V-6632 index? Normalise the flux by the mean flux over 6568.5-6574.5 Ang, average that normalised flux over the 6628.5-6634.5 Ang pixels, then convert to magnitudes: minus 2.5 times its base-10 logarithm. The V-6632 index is -0.035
